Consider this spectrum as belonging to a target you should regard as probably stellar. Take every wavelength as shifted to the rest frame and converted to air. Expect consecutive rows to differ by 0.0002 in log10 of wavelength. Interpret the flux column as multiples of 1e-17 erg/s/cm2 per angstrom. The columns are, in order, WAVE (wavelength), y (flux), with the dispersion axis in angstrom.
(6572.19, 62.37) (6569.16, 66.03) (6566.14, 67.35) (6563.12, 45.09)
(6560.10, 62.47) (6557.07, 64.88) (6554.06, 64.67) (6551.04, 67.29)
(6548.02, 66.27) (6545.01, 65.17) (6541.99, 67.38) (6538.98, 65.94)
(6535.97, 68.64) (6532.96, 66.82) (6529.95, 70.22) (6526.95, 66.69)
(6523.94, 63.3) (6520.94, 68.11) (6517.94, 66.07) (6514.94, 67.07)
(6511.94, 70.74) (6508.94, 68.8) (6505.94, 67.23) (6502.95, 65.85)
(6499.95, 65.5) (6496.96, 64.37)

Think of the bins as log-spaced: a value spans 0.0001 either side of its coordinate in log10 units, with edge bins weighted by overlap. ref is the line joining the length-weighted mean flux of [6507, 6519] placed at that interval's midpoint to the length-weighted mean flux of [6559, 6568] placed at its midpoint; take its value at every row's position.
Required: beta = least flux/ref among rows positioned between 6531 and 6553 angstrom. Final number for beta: 1.04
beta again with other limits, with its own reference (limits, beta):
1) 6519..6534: 0.96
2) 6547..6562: 1.06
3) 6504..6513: 0.97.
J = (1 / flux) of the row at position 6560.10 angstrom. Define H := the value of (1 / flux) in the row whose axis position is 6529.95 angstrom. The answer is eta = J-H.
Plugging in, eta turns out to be 0.0018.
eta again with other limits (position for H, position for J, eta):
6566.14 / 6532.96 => 0.0001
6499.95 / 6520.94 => -0.0006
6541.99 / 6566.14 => 0.0000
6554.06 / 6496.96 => 0.0001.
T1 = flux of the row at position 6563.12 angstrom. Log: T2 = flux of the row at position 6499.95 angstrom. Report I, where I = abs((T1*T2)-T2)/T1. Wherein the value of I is 64.0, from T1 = 45.09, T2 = 65.5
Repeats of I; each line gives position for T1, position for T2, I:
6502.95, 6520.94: 67.1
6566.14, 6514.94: 66.1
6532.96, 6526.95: 65.7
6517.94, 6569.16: 65.0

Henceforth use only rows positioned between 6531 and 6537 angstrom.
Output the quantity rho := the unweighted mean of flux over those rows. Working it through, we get 67.7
